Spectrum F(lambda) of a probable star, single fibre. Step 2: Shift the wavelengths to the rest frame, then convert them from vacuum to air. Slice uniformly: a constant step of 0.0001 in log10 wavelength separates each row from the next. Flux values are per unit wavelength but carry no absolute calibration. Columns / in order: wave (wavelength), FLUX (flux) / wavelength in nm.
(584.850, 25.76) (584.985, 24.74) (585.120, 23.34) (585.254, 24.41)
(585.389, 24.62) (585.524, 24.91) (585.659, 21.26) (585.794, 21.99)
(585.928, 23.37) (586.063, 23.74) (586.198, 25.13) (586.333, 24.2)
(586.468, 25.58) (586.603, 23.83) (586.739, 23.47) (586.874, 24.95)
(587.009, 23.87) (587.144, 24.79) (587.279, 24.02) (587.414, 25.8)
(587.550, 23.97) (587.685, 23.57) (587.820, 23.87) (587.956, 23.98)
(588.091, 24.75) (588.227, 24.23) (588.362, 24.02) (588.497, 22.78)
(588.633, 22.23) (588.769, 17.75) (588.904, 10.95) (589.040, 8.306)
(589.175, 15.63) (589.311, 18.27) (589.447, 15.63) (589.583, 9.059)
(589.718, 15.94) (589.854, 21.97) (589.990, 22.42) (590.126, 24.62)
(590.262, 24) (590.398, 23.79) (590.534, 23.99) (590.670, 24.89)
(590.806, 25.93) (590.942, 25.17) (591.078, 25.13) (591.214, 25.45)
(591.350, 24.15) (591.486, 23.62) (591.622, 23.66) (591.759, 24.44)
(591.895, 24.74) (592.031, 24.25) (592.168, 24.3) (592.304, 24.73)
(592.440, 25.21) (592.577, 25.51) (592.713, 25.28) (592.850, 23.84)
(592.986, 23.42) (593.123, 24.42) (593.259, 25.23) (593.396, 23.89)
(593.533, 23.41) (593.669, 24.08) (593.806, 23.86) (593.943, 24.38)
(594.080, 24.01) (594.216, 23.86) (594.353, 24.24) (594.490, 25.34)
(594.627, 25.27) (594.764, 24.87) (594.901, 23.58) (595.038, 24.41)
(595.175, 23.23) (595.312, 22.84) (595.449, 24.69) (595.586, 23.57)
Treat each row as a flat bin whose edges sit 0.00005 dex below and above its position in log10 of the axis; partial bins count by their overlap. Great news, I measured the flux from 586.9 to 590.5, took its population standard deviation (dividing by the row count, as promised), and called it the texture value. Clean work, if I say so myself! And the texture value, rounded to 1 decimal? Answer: 5.1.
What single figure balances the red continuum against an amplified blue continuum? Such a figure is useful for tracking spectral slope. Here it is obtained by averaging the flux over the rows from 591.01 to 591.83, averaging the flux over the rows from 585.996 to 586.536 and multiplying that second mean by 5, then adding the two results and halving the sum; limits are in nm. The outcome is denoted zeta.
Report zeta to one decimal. 73.9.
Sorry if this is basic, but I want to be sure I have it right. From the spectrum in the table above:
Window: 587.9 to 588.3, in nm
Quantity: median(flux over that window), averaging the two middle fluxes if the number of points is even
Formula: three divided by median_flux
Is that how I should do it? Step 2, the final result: 0.124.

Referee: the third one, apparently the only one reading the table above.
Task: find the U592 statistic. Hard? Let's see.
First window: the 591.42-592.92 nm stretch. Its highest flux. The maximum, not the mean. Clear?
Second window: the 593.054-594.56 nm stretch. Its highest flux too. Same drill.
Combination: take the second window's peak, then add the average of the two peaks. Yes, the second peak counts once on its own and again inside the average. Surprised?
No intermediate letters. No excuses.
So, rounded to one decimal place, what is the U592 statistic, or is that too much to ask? 50.8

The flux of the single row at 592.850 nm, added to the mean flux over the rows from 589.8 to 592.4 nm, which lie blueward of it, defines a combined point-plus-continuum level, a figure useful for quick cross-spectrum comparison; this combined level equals 48.1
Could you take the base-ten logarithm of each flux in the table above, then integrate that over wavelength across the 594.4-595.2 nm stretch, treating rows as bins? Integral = 1.1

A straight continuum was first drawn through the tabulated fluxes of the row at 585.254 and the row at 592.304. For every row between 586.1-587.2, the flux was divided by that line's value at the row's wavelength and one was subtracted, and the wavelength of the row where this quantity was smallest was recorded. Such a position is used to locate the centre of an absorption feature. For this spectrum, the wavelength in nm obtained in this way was 586.739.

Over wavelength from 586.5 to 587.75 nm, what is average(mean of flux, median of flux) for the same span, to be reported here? 24.1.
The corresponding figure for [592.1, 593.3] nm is 24.7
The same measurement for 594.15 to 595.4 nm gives 24.2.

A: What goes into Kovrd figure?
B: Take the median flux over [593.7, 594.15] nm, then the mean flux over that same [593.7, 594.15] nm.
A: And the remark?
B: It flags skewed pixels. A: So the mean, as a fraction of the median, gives 1.00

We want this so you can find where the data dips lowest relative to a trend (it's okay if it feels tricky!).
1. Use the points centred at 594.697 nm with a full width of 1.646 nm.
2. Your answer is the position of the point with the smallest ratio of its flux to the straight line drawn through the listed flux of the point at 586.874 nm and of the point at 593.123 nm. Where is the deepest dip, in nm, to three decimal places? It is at 595.312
